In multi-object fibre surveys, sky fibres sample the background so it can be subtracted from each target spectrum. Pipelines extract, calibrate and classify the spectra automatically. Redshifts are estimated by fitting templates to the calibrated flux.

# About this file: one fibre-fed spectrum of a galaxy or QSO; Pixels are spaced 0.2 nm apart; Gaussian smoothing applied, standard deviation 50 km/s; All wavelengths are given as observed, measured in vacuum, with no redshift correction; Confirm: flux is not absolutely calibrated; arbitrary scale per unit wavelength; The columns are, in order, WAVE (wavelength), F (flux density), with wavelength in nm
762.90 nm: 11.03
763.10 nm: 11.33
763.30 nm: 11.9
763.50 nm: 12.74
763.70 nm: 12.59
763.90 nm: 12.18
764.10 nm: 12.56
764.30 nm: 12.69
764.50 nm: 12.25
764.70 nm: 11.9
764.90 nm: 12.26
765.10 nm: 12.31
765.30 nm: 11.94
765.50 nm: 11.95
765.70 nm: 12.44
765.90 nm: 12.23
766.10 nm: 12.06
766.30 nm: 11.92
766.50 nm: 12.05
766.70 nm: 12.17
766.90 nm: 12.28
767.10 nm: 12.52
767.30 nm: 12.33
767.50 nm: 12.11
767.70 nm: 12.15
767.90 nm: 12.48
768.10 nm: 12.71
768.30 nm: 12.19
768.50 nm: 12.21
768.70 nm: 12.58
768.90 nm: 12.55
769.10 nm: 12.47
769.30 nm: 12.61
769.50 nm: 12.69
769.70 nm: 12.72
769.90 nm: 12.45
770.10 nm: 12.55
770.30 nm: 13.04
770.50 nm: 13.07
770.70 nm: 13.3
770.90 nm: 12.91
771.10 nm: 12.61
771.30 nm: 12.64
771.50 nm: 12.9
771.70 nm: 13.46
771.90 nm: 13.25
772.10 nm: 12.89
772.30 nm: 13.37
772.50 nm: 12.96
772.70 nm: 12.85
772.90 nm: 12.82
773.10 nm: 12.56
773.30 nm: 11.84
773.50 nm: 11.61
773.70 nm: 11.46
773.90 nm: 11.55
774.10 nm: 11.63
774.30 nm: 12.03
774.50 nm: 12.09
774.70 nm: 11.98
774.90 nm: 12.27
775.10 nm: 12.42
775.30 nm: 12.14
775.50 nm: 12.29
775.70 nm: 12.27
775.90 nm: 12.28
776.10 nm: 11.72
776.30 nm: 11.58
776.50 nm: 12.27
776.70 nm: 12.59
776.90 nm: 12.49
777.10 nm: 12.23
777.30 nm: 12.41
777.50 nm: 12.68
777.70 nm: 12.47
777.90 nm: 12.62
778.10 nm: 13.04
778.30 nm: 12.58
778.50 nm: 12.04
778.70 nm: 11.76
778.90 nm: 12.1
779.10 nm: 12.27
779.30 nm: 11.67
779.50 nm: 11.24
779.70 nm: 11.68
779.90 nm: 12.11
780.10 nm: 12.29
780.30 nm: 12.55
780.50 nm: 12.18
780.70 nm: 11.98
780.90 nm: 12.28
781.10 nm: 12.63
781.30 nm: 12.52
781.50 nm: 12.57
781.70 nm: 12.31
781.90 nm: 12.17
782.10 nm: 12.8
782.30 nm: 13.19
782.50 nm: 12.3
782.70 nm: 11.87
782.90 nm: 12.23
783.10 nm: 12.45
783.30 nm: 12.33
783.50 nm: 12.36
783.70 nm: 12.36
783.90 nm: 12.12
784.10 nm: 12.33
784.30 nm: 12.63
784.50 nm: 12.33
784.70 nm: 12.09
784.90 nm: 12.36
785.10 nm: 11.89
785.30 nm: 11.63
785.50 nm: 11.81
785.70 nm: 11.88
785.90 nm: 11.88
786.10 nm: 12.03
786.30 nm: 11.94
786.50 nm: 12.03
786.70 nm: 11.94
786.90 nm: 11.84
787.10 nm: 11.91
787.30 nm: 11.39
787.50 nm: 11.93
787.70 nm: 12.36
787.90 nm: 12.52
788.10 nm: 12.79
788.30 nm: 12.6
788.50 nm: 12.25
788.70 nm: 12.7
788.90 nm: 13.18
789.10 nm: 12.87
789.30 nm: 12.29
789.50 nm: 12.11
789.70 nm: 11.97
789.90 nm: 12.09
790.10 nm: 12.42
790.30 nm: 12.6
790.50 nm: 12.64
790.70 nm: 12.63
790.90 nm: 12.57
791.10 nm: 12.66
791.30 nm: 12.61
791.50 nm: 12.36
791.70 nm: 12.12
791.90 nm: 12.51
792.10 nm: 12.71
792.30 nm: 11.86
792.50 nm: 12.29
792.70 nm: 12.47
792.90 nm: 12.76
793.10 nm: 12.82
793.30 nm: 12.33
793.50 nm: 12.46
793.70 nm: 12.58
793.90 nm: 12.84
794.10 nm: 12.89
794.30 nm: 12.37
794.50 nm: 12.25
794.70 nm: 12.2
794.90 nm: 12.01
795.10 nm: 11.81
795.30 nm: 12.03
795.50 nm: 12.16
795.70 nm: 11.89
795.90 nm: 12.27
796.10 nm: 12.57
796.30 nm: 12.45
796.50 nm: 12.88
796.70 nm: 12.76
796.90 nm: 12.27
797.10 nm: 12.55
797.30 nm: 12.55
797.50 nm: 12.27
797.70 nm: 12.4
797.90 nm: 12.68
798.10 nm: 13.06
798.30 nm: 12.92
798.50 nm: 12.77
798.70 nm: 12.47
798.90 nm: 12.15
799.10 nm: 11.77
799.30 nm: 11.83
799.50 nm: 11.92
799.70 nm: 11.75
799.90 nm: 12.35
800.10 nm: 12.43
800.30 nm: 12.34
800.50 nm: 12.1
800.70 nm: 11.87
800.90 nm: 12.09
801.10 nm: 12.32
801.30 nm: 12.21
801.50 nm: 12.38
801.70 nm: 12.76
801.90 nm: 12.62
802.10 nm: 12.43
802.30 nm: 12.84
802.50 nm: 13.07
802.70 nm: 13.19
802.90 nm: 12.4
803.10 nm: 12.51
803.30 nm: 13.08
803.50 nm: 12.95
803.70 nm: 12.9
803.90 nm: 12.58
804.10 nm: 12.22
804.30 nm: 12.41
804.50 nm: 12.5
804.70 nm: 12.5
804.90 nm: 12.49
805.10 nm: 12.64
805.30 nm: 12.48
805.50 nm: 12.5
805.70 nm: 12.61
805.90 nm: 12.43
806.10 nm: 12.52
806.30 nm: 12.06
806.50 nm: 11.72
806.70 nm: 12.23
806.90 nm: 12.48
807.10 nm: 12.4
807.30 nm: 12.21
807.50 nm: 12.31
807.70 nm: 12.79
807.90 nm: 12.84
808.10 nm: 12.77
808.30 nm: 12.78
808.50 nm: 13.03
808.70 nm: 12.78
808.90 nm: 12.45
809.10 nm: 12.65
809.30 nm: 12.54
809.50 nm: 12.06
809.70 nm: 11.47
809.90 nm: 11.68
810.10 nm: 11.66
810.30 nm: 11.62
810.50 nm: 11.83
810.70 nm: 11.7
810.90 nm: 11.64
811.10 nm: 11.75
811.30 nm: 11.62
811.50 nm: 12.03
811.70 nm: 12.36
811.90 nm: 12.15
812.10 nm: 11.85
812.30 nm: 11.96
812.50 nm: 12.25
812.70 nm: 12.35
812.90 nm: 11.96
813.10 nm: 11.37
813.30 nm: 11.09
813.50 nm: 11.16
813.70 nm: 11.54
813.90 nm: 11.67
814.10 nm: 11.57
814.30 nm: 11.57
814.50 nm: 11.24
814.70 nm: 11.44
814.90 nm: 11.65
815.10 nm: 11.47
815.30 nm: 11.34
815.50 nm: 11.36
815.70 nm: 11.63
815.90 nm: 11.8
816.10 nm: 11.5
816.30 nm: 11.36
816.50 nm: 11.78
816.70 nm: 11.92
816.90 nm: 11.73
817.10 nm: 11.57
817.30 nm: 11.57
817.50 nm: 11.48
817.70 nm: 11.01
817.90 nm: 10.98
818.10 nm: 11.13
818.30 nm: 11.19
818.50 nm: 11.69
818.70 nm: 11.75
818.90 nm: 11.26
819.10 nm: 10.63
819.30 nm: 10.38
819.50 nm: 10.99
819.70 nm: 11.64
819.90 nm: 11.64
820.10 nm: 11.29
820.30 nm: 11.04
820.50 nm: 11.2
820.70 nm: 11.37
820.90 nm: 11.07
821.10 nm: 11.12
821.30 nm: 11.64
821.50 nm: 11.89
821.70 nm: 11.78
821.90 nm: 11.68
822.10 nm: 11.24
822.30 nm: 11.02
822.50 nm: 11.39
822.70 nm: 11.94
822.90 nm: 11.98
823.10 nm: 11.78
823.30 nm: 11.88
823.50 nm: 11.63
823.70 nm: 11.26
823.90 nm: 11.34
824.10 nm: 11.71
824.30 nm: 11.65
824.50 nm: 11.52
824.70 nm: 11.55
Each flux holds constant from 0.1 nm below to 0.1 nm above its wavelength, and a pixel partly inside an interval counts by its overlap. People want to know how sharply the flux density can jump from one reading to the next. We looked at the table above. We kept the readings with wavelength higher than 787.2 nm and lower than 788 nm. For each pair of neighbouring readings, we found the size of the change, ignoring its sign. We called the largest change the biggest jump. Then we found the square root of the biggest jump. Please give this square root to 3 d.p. 0.735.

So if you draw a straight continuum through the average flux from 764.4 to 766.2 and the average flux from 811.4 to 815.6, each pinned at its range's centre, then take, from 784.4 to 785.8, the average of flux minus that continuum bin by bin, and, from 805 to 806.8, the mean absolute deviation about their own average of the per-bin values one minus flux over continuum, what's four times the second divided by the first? 1.9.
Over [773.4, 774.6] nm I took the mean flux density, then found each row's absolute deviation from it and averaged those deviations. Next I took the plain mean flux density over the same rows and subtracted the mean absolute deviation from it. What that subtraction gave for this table 11.5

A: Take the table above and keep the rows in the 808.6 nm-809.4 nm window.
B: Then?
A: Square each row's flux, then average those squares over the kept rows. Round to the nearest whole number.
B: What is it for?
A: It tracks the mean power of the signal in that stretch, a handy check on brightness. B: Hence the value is 159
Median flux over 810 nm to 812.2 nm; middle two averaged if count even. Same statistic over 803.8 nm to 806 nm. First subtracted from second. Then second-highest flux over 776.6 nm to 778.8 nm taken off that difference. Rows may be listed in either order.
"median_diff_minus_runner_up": -11.9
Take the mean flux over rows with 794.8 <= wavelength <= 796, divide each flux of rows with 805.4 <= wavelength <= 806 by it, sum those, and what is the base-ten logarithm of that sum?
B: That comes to 0.494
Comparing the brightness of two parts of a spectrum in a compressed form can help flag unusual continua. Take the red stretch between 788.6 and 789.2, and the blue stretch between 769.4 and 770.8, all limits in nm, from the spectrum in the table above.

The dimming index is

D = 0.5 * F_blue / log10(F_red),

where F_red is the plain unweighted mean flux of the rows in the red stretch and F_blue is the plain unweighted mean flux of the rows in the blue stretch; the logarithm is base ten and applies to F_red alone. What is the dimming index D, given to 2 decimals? 5.77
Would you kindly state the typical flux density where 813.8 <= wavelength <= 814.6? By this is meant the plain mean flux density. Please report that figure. 11.51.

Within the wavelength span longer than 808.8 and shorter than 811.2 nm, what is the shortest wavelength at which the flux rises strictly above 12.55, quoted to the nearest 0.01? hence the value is 809.10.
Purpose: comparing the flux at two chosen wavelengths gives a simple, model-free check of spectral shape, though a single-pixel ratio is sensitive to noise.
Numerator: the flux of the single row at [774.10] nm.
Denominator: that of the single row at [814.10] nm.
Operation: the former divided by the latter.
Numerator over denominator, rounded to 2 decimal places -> 1.01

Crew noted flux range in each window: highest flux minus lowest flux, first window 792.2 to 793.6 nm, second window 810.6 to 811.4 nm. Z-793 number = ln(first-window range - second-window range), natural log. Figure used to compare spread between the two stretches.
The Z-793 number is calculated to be 0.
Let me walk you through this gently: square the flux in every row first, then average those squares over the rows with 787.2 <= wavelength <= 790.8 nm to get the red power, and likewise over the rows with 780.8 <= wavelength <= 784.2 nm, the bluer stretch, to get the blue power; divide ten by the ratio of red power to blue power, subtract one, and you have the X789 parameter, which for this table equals 8.98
